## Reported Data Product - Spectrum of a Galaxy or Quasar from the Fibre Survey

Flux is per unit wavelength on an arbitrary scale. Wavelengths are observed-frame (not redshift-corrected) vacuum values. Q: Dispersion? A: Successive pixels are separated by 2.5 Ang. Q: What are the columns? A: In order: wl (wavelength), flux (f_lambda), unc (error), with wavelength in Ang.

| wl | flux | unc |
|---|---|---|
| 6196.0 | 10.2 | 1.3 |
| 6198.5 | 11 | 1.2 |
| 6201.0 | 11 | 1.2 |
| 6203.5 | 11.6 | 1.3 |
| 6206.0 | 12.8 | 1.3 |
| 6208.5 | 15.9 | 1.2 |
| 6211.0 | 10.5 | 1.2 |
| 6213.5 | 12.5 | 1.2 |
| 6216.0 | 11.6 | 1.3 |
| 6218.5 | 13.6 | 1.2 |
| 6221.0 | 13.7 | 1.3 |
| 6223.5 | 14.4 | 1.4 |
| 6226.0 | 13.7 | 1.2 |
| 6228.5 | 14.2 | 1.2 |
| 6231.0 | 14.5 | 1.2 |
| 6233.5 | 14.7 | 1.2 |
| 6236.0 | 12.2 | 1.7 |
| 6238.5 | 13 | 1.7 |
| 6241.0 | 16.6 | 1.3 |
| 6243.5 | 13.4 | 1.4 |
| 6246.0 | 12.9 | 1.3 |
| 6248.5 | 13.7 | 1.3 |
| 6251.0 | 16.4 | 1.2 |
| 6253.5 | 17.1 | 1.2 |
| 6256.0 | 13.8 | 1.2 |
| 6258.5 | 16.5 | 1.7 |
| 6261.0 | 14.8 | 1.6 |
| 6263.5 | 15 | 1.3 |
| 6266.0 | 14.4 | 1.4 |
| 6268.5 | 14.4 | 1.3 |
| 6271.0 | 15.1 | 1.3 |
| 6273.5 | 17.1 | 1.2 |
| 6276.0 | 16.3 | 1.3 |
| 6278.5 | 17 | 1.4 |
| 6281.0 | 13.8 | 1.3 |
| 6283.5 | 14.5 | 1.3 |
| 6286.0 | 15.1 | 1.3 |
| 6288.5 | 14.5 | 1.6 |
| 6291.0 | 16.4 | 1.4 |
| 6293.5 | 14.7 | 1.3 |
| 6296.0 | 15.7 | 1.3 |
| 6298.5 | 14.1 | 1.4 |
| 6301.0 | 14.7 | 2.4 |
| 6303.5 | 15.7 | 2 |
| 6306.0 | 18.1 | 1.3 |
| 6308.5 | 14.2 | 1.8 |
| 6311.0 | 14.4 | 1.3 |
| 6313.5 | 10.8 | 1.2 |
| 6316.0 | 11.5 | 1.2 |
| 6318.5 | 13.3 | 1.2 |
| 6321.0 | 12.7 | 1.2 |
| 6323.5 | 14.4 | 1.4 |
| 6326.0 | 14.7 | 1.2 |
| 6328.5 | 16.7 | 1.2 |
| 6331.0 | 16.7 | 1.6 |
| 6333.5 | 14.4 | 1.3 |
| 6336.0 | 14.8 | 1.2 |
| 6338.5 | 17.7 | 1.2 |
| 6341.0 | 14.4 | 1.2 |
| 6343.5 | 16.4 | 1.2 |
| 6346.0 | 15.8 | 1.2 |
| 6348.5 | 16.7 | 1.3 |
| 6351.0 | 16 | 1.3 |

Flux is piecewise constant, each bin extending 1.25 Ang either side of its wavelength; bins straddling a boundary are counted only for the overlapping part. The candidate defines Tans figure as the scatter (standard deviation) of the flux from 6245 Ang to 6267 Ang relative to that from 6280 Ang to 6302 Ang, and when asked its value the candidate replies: 1.8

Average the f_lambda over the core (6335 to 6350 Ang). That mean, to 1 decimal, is 16.0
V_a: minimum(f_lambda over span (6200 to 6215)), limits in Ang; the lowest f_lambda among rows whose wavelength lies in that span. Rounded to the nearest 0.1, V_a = 10.5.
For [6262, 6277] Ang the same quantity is 14.4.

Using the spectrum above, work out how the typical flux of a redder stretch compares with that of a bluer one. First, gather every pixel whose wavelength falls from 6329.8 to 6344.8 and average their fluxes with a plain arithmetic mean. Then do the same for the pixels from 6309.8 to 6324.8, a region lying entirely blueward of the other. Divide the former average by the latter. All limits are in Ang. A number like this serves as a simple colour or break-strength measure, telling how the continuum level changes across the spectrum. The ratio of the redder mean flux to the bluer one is 1.22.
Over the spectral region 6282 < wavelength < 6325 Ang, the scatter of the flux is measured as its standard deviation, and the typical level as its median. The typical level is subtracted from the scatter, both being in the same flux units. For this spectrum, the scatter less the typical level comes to -12.8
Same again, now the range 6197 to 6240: -11.5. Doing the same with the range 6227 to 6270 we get -13.0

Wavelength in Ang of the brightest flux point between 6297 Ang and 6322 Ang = 6306.0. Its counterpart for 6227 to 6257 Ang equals 6253.5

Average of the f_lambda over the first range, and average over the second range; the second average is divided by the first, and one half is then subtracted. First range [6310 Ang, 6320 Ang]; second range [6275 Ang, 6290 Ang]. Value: 0.72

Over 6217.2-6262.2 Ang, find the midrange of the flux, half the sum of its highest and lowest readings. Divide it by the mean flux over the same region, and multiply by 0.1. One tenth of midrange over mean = 0.102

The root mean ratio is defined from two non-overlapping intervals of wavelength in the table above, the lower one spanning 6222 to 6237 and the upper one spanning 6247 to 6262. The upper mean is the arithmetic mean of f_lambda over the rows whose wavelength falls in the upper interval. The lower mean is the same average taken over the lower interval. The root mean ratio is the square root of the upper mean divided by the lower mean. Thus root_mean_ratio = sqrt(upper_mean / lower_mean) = 1.05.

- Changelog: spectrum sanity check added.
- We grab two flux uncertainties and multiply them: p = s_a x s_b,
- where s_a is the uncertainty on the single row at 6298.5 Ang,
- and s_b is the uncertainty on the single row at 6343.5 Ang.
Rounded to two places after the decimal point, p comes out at 1.68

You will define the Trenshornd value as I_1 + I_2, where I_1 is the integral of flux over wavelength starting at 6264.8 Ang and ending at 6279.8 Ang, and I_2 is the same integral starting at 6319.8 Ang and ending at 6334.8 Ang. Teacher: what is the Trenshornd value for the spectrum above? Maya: 460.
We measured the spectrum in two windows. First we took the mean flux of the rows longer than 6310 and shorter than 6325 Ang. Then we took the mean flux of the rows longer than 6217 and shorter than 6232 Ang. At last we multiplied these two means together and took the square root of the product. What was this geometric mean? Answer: 13.4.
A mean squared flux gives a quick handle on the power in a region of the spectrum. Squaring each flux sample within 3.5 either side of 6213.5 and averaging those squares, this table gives 134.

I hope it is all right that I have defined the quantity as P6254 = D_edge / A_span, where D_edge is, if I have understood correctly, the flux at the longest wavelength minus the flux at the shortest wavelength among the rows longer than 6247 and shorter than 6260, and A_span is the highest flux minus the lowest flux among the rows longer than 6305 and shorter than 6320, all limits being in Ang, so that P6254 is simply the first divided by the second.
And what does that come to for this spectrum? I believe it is 0.38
